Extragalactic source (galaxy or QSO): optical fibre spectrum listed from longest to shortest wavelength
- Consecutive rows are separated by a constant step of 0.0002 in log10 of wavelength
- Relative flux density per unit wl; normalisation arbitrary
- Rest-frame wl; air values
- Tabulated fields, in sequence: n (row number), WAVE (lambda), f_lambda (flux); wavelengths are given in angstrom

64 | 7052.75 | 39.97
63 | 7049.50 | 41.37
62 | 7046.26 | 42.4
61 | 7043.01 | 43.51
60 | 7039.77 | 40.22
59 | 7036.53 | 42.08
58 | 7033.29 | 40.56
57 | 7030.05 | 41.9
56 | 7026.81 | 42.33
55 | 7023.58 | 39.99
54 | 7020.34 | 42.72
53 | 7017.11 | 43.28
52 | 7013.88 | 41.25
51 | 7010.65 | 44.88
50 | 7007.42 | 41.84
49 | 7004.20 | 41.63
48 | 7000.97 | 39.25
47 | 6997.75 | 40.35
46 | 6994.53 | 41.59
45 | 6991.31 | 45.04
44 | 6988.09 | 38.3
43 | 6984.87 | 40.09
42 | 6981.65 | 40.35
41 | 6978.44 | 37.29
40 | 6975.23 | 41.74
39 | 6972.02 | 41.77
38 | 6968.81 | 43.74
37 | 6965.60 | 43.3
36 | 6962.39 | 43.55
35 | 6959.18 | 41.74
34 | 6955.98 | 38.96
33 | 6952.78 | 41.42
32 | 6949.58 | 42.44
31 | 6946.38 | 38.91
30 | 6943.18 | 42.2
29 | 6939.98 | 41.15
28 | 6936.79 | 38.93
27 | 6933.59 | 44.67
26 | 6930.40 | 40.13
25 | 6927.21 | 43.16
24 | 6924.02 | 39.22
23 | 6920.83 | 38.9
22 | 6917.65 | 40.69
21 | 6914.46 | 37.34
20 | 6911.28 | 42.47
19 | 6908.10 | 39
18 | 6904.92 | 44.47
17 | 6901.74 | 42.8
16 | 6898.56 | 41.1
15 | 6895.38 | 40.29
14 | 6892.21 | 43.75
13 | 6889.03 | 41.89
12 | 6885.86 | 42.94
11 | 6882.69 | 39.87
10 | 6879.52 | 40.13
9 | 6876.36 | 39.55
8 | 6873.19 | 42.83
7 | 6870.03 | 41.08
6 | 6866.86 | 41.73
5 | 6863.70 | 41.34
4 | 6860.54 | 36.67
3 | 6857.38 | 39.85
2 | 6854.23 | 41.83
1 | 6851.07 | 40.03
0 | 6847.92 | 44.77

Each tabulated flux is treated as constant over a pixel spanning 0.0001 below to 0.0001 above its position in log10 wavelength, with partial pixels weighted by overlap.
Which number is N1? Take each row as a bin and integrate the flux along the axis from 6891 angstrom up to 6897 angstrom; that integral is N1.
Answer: 251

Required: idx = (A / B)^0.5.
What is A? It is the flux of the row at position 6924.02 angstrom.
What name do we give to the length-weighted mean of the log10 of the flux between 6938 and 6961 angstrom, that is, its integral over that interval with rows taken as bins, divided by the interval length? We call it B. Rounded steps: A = 39.22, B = 1.61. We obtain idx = 4.93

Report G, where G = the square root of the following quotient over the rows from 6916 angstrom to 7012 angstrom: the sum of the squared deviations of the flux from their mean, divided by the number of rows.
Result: 2.01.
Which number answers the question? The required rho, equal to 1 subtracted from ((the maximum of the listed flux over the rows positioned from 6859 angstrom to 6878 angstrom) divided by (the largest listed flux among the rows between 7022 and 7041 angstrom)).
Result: 0.012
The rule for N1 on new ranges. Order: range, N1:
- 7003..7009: 251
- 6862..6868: 249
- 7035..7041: 247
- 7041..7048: 300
